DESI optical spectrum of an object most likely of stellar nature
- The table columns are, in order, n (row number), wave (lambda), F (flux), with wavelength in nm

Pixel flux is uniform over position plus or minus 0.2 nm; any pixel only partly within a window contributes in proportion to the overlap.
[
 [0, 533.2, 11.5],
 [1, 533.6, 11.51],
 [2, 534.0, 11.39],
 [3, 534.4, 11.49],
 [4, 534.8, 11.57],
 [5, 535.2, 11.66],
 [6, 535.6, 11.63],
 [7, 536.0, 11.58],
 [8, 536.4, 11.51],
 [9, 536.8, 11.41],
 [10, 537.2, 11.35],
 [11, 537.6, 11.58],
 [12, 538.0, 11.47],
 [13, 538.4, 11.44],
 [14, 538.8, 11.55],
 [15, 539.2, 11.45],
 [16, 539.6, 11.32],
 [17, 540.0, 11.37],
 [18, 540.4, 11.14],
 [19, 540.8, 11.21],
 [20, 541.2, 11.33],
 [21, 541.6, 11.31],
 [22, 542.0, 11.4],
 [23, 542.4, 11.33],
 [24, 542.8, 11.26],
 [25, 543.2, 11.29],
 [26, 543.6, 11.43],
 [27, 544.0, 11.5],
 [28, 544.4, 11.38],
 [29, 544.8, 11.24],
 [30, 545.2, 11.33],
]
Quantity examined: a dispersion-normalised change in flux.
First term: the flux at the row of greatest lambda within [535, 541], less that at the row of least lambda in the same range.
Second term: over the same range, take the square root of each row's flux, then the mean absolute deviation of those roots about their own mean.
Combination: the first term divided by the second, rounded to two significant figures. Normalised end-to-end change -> -26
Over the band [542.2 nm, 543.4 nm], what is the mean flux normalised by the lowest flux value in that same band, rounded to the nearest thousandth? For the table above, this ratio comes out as 1.003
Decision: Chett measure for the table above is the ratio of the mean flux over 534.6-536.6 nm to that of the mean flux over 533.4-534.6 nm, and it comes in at 1.011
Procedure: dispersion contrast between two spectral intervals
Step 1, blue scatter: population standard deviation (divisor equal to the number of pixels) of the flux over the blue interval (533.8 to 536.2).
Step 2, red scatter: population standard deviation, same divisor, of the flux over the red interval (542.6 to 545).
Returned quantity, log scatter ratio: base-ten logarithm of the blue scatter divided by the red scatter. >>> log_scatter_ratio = -0.020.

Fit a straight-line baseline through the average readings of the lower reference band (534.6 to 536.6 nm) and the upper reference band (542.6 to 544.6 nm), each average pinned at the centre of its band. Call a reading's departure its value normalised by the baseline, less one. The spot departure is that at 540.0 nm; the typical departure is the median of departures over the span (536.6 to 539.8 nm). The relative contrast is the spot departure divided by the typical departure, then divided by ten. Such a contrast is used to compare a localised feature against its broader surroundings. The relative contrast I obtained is 0.16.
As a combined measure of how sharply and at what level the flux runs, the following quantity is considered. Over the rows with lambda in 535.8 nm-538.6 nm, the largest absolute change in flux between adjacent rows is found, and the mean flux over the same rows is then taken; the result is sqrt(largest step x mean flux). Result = 1.62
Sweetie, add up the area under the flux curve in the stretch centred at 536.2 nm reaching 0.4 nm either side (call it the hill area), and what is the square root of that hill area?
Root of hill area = 3.04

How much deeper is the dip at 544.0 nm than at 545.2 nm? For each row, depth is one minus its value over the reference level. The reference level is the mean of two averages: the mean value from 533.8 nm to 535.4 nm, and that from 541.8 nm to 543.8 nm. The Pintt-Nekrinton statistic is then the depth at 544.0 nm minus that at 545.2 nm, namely -0.015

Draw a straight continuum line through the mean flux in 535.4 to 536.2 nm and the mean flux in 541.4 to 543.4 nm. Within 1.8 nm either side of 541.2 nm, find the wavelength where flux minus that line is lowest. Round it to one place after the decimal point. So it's 540.4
